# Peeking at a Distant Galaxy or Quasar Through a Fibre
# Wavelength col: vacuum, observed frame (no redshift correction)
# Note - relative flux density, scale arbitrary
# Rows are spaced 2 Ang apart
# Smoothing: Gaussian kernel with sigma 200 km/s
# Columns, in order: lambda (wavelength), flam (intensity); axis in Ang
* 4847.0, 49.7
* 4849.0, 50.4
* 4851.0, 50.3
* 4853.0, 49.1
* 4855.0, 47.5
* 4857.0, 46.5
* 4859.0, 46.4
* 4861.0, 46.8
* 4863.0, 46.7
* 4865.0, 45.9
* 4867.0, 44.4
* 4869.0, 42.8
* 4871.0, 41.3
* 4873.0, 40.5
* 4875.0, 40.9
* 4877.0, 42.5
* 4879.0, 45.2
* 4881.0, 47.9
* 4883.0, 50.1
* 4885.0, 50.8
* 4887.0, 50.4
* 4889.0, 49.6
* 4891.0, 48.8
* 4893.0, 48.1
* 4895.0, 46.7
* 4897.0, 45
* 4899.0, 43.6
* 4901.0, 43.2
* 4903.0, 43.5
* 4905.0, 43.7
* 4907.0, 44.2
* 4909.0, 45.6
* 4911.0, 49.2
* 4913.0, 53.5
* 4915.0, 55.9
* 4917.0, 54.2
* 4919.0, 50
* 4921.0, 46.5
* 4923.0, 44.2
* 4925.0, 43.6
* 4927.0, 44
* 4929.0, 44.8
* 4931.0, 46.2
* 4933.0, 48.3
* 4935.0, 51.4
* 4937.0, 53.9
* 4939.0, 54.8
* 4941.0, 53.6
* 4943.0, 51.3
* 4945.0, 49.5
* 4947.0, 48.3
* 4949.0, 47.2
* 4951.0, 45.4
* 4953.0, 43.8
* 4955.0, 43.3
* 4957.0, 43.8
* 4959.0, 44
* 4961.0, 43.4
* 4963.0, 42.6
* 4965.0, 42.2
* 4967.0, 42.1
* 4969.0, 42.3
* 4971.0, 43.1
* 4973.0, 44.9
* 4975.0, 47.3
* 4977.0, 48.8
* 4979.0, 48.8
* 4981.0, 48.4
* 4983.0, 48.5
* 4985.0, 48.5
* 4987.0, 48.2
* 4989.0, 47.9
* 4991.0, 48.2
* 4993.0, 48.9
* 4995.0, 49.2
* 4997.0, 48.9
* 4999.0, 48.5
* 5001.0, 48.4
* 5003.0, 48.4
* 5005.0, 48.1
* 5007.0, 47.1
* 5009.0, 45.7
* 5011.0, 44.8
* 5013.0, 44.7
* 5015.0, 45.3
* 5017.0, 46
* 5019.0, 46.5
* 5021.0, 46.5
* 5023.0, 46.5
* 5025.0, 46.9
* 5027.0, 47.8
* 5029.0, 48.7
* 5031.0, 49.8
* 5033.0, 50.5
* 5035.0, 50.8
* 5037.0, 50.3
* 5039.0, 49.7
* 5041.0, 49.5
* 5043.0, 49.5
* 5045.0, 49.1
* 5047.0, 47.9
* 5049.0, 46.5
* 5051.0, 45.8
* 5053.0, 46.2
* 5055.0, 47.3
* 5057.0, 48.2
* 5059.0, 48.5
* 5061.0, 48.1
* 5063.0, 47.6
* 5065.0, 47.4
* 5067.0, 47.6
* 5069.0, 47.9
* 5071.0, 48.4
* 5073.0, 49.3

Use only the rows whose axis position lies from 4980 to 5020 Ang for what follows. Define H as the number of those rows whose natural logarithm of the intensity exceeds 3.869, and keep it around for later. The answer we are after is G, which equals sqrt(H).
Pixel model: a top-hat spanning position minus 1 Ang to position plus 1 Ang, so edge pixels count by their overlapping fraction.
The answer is 3.61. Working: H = 13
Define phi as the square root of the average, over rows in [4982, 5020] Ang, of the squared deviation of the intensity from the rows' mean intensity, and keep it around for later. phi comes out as 1.4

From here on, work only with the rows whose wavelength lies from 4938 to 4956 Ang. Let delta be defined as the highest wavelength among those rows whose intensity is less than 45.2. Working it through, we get 4955.0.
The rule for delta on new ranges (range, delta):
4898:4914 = 4907.0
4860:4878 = 4877.0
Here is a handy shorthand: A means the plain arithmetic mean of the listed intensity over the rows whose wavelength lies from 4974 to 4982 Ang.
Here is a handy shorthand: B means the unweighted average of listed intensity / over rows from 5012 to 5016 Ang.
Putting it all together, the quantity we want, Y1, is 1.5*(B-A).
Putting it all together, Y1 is -5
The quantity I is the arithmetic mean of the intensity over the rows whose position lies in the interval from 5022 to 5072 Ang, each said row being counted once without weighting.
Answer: 48.3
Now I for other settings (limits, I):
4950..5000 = 46.0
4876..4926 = 47.4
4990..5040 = 47.8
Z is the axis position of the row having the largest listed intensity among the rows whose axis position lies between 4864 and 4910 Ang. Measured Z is 4885.0 Ang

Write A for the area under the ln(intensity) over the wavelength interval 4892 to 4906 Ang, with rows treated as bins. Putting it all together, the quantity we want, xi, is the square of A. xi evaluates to 2833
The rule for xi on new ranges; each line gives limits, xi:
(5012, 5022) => 1462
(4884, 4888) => 246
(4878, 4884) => 538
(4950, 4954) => 231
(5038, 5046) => 974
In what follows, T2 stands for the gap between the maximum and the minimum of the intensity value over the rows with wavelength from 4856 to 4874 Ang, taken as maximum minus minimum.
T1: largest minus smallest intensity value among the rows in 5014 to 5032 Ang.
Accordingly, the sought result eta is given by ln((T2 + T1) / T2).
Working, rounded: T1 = 4.5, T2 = 6.3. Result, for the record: 0.5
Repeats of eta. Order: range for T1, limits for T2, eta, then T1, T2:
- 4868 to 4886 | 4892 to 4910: 1.1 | 10.3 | 4.9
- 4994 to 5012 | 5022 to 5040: 0.7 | 4.4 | 4.3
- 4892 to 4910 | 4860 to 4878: 0.6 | 4.9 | 6.3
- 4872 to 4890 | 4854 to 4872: 1.0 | 10.3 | 6.2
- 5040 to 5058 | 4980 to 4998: 1.3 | 3.7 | 1.3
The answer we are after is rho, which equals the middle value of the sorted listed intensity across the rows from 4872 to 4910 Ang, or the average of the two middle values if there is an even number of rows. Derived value 45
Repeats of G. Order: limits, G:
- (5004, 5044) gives 3.00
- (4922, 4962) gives 2.83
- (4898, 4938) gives 2.83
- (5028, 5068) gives 3.61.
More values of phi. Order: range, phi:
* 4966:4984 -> 2.7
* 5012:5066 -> 1.6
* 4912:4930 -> 4.7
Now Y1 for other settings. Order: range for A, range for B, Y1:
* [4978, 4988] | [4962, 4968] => -9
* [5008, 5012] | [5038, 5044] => 6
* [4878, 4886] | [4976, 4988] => 0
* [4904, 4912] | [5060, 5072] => 3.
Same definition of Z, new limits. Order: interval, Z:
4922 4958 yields 4939.0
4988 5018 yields 4995.0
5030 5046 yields 5035.0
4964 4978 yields 4977.0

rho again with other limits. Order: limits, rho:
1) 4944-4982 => 44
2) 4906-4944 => 49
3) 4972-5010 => 48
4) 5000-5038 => 47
